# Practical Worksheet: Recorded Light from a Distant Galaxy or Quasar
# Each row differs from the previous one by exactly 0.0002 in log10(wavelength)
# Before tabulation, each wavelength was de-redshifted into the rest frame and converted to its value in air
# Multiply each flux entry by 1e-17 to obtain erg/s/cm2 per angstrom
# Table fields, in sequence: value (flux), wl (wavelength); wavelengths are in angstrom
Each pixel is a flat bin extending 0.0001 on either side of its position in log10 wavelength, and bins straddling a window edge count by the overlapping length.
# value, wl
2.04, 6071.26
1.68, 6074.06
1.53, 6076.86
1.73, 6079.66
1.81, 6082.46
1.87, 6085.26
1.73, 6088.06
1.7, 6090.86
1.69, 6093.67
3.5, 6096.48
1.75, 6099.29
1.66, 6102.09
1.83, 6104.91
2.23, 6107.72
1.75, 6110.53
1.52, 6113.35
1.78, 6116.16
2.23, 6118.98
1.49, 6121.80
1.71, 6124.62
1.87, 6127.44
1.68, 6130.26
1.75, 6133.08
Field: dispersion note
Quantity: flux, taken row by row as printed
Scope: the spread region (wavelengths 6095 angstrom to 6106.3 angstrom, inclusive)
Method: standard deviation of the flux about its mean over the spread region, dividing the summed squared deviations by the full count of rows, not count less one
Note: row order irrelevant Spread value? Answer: 0.76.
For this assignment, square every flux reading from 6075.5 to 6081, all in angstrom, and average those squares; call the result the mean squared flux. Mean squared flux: 2.7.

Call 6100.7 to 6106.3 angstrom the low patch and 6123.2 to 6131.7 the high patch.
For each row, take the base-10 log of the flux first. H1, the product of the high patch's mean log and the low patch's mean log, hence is 0.0587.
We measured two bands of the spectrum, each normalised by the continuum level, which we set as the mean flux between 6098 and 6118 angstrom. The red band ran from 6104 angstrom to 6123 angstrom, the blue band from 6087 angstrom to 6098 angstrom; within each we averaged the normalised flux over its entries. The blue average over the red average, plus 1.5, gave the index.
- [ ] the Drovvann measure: 2.68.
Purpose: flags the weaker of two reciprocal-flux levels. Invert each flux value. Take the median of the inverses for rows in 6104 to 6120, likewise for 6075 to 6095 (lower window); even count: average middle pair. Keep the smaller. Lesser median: 0.554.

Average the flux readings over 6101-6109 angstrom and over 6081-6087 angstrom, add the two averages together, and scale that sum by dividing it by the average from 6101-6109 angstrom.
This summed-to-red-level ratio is 2.0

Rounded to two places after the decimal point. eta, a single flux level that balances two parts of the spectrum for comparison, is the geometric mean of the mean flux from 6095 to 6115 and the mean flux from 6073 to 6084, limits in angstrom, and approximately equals 1.85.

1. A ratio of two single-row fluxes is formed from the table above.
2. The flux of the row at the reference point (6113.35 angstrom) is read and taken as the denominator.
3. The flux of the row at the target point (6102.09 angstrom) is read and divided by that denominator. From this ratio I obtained 1.1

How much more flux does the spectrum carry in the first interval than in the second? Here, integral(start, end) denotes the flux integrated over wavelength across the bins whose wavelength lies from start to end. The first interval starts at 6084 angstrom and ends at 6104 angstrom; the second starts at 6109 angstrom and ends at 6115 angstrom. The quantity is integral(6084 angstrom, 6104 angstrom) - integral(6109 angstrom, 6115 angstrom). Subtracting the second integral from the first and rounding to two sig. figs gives 30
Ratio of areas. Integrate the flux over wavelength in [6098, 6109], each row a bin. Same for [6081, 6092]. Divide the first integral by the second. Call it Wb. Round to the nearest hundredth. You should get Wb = 1.05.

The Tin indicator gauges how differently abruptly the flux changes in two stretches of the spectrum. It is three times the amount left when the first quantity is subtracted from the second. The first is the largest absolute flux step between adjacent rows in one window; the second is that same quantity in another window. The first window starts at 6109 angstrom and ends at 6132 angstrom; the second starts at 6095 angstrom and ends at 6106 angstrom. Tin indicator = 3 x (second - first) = 3.0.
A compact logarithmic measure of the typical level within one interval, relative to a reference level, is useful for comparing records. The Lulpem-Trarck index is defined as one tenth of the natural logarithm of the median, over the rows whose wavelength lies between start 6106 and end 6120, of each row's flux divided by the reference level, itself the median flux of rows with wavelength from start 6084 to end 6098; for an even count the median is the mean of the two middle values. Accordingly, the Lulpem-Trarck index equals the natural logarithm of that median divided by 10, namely 0.0028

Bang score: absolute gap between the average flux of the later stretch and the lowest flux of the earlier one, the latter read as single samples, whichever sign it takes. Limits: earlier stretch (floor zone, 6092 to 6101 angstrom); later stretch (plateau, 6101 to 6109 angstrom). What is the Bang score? 0.22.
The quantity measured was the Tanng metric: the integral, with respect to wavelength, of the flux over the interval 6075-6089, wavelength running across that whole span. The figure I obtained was 24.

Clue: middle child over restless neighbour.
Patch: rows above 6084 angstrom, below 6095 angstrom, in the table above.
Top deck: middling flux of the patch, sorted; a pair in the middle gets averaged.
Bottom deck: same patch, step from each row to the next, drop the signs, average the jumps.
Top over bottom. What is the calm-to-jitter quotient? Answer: 29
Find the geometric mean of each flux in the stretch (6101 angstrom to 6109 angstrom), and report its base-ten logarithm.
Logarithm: 0.277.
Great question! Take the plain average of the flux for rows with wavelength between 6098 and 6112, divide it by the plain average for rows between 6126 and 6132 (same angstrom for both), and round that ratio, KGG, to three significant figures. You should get 1.04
